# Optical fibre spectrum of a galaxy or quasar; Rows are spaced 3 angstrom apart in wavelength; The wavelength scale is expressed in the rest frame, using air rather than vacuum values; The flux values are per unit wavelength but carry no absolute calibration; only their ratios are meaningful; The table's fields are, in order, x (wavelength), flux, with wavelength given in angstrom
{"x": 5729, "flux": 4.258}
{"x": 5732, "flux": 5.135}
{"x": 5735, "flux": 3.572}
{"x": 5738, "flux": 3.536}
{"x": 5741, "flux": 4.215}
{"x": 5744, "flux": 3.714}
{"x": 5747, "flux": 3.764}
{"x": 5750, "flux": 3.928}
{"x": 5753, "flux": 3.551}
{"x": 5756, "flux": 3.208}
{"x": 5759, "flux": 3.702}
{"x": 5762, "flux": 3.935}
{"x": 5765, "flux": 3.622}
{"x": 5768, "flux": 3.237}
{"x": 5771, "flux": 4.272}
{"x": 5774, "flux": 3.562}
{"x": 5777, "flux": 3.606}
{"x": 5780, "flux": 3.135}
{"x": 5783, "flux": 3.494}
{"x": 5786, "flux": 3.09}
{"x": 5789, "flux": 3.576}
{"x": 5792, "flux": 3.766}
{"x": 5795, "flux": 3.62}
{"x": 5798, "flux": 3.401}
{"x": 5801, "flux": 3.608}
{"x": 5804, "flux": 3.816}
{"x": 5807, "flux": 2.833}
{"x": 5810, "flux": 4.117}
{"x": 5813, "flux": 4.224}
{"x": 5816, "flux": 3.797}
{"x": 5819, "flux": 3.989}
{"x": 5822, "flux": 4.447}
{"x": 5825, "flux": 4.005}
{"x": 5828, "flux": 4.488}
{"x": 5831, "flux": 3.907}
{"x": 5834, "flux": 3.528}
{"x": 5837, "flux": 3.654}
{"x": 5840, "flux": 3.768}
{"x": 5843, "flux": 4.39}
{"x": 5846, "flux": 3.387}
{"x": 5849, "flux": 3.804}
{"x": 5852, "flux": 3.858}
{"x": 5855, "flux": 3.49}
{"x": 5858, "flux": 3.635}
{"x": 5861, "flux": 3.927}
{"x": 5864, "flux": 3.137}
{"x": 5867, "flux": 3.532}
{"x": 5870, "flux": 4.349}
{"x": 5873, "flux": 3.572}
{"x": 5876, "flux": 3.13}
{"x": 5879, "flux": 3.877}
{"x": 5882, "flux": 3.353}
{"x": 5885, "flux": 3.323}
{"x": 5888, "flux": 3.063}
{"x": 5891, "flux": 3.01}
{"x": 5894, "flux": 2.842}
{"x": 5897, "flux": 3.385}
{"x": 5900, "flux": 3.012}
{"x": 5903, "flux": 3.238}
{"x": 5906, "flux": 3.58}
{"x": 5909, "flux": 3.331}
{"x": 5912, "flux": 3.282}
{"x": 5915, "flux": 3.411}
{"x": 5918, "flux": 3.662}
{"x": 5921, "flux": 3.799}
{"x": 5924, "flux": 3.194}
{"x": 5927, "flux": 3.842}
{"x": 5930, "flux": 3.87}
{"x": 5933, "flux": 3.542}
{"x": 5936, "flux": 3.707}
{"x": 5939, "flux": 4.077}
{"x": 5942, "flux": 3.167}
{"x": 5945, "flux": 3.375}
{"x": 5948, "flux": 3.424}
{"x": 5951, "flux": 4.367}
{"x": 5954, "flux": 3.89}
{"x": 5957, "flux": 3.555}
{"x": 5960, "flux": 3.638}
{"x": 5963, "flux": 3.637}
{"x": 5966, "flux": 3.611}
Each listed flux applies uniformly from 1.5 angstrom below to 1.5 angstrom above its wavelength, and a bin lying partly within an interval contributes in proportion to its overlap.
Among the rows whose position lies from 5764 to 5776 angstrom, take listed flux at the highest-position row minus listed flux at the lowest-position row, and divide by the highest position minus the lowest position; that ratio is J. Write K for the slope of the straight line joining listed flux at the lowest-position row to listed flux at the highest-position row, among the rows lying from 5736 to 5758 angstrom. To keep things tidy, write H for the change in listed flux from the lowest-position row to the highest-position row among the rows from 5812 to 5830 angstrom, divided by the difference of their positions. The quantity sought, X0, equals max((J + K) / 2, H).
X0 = 0.018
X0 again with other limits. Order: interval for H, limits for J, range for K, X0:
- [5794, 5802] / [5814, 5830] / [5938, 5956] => 0.023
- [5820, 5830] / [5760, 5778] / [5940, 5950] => 0.010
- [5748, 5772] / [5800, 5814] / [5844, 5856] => 0.031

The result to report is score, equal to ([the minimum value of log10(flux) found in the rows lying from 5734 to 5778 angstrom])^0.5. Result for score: 0.71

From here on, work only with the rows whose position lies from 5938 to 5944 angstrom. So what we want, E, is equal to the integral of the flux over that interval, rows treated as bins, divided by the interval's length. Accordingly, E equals 3.56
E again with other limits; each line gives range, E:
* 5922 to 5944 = 3.63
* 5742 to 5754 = 3.77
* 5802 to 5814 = 3.72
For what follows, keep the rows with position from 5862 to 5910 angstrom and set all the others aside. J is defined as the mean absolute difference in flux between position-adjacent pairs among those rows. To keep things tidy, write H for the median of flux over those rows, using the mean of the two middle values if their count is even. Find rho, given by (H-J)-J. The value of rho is 2.53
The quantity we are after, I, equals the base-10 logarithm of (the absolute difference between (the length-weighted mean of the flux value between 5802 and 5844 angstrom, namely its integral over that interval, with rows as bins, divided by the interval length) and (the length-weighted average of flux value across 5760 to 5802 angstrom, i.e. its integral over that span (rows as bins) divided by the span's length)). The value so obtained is -0.46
